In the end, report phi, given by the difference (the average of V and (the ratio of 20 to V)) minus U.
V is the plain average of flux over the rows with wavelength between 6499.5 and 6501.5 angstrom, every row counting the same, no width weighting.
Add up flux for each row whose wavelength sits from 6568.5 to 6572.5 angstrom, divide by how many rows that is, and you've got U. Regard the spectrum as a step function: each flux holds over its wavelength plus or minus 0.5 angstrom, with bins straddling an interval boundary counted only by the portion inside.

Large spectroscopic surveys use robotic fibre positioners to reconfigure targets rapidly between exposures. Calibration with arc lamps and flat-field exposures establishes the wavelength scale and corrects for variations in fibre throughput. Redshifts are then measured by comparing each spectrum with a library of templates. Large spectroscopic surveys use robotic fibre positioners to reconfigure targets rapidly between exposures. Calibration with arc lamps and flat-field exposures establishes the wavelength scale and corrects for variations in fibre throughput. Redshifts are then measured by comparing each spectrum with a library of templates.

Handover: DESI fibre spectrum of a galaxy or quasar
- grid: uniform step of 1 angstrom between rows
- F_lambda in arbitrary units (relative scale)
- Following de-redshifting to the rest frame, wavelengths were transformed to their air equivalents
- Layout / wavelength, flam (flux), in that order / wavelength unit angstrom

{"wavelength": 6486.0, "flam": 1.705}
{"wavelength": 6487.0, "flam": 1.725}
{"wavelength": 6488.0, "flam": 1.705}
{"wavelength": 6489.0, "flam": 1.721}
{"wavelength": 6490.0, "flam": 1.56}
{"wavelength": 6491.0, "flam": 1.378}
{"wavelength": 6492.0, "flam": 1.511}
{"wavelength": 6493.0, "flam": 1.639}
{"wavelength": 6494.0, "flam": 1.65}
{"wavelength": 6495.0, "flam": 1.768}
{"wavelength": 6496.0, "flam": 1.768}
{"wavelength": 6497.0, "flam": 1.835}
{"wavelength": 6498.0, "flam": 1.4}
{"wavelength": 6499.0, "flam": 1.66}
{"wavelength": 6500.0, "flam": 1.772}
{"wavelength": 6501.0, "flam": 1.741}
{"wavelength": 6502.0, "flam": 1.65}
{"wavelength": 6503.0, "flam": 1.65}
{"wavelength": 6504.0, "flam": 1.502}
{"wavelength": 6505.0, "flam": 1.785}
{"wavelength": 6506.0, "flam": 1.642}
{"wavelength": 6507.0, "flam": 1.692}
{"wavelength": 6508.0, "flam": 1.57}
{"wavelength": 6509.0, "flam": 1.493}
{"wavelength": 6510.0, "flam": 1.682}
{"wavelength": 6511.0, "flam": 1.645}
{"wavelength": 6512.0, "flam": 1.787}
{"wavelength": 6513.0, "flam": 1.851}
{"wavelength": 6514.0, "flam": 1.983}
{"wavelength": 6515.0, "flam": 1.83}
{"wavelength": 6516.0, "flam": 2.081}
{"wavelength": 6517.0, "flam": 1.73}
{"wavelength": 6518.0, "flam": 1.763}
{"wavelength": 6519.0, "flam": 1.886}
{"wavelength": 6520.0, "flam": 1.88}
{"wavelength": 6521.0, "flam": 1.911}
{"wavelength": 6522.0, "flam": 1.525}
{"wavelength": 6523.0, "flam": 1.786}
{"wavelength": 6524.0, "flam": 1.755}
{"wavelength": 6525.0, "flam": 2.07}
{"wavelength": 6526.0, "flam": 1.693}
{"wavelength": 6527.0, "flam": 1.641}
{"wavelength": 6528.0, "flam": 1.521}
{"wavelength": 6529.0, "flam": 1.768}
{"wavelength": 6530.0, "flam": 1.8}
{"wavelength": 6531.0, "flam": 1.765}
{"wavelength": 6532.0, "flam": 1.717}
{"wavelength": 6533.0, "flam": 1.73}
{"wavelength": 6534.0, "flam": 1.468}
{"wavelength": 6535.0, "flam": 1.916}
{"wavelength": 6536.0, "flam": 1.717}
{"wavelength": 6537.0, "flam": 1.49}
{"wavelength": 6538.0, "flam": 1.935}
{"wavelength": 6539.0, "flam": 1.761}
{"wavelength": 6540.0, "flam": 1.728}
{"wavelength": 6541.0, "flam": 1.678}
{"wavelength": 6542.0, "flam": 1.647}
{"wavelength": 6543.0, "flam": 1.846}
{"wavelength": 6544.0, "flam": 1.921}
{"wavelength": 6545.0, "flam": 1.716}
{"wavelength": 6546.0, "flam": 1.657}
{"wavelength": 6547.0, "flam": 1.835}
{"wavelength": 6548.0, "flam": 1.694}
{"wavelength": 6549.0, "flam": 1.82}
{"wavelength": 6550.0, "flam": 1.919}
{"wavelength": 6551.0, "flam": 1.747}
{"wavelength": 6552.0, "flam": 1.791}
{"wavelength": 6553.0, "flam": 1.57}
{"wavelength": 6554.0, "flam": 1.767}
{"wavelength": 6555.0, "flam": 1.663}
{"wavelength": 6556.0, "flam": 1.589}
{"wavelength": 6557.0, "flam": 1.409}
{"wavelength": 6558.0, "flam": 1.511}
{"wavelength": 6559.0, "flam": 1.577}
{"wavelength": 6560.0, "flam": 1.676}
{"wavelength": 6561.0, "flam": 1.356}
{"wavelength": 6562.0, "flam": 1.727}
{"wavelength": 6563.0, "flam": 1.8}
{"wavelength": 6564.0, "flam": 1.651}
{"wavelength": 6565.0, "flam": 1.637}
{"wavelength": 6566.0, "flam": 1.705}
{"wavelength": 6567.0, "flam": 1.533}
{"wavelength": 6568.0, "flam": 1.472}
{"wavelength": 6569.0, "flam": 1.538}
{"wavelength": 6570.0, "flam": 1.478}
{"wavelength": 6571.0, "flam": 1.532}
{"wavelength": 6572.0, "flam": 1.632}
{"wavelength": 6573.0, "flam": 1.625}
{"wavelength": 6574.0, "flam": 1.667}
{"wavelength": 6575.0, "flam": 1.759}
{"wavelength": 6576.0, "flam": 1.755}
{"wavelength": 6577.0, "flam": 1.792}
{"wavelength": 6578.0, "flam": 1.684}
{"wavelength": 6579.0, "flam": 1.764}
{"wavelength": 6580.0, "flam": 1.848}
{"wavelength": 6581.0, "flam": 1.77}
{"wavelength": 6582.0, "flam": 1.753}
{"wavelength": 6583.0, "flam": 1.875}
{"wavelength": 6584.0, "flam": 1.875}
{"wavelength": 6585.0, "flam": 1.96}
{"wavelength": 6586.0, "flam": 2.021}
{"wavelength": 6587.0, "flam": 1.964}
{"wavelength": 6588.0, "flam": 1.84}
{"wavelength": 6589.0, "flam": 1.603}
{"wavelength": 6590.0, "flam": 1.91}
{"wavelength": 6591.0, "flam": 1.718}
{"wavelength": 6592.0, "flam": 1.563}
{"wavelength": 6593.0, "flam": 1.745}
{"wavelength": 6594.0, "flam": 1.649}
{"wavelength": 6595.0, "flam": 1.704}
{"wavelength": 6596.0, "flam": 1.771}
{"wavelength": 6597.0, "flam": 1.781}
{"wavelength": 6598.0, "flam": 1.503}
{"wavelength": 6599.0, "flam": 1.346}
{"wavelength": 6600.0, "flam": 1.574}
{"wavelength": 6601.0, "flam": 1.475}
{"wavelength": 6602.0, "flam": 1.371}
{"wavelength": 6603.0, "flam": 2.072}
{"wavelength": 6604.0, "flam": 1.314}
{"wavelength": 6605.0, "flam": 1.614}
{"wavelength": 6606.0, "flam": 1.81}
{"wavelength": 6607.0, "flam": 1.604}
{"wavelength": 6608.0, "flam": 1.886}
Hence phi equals 5.03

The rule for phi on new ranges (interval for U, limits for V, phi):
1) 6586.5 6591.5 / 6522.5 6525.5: 4.47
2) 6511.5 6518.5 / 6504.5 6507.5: 4.85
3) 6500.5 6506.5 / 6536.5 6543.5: 4.99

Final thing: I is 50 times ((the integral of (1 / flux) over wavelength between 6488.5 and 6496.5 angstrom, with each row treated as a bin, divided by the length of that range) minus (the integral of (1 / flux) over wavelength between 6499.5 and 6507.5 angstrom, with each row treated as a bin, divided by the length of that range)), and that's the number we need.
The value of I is 1.1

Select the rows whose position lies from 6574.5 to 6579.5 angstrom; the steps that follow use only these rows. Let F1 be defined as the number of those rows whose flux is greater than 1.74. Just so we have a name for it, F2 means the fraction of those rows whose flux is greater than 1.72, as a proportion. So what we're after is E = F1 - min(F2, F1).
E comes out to 3.2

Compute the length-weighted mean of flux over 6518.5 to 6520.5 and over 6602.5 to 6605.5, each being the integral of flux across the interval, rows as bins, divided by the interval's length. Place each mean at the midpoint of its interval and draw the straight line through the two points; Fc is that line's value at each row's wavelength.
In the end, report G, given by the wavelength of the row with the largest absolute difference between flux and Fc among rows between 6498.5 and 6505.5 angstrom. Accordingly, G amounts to 6504.0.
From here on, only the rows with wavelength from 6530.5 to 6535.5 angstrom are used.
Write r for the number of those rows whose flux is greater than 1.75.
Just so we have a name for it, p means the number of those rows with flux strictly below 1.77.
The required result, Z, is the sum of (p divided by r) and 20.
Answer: 22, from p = 4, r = 2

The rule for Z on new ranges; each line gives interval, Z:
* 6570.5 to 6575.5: 25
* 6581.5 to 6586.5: 20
